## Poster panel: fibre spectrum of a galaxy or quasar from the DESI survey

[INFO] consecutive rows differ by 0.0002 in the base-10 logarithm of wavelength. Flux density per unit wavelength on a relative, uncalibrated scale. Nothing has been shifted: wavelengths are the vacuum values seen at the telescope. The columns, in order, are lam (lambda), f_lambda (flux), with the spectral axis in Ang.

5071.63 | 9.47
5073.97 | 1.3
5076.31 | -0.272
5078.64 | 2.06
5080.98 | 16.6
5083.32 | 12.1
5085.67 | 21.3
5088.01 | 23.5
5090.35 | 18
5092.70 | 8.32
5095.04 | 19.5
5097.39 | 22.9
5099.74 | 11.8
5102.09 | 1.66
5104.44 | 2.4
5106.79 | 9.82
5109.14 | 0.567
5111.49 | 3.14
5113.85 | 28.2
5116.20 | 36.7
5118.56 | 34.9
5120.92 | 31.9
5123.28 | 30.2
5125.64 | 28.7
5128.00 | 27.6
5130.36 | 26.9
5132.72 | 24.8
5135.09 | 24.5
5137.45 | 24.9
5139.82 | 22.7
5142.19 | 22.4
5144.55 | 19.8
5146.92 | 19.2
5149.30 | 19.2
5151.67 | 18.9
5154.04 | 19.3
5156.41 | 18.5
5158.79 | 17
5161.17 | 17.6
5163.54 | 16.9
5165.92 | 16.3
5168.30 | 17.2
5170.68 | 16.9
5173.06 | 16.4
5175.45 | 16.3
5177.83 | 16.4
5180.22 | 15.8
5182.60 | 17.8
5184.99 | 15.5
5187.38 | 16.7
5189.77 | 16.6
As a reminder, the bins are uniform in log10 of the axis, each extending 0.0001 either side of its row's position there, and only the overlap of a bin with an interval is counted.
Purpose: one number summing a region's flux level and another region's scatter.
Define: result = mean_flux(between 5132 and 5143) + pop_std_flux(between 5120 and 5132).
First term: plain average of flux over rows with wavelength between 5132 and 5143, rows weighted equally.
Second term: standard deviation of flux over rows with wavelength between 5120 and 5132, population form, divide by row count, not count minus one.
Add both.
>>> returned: 26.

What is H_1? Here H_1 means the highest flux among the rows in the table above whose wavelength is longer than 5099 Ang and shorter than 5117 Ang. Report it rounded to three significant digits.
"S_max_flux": 36.7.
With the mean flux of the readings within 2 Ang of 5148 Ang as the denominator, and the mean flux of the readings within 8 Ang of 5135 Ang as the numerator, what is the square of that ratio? 1.7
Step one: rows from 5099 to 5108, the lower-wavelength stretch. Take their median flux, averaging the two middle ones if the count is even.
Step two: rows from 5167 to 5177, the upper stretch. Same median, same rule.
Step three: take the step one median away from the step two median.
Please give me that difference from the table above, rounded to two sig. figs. 11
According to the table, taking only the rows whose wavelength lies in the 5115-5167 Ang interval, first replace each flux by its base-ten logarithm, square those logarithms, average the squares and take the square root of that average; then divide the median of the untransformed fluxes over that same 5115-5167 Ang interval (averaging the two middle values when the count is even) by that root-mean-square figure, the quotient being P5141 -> 17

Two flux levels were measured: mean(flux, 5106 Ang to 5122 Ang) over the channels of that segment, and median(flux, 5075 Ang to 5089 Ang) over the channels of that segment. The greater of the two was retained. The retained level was 21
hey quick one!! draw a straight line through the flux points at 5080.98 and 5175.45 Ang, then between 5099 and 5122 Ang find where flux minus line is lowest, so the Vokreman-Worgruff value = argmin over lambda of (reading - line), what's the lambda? 5109.14 Ang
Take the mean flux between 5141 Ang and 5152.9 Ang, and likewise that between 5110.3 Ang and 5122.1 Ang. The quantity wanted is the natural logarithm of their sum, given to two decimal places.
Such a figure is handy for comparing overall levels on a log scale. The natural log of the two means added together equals 3.85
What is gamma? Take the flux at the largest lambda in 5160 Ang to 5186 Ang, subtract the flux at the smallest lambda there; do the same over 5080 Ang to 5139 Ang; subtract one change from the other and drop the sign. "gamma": 10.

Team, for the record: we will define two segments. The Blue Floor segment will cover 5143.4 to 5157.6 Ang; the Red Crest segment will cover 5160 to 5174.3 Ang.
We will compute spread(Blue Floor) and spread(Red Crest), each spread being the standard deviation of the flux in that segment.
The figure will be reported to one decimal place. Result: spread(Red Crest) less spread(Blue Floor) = 0.1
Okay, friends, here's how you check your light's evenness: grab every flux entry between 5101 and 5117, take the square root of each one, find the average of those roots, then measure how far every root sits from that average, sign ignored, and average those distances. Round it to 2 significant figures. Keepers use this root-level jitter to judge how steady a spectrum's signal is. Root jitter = 1.7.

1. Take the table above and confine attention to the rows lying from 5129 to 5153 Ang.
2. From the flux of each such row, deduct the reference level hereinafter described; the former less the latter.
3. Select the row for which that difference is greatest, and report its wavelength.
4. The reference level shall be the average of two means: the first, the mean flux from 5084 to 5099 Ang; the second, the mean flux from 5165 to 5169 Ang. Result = 5130.36 Ang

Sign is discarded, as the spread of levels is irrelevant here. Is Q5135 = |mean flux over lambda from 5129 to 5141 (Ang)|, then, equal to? 25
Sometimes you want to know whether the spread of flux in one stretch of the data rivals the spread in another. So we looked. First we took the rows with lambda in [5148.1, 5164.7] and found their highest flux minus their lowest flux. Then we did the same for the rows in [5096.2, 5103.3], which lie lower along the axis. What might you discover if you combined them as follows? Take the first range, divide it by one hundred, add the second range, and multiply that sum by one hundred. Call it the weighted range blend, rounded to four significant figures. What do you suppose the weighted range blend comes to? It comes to 2126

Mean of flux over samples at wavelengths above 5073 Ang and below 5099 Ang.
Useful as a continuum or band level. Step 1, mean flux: 13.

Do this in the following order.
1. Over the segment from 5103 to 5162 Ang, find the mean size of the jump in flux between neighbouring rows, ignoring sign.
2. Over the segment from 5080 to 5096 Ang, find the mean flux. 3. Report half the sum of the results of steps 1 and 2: 10.1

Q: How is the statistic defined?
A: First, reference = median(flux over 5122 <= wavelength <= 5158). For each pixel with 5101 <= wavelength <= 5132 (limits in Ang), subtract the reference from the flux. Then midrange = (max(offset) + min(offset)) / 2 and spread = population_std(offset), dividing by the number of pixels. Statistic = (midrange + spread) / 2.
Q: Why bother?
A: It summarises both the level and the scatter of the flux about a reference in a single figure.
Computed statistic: 4.8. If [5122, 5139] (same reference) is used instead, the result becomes 3.3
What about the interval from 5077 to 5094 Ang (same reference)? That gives -1.5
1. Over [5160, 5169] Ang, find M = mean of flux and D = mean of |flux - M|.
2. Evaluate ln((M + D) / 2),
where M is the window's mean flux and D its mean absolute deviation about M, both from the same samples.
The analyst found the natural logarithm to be 2.16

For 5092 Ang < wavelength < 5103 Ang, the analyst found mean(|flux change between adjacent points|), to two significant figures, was 9.0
